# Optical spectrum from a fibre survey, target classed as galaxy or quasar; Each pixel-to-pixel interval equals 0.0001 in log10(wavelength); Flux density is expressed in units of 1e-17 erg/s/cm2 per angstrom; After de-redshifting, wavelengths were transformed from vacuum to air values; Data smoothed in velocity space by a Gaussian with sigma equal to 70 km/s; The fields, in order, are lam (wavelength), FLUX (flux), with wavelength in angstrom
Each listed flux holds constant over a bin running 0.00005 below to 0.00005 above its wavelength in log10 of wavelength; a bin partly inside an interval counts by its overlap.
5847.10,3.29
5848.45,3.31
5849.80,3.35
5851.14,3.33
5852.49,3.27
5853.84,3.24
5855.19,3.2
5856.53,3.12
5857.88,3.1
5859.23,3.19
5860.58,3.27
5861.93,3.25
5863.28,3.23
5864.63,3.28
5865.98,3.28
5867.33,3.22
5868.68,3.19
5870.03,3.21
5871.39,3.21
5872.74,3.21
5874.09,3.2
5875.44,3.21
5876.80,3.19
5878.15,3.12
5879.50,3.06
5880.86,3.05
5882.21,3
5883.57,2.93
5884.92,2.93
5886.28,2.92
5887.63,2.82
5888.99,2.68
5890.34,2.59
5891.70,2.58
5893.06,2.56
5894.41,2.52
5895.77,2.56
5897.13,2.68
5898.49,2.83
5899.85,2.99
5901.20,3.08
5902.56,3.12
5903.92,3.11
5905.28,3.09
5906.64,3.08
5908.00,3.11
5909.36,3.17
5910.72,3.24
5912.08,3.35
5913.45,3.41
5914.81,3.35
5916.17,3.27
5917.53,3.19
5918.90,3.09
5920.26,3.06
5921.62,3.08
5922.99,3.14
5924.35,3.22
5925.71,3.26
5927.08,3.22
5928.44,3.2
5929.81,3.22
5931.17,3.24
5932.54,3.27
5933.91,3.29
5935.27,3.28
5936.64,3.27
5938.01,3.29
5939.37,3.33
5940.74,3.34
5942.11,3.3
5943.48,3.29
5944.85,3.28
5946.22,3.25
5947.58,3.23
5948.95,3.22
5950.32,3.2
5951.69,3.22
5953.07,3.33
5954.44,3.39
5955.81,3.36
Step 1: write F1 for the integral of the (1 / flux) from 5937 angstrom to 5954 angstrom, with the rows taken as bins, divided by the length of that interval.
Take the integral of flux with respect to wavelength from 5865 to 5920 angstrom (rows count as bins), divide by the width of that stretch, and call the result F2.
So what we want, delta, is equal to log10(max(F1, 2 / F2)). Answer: -0.181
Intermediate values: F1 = 0.305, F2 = 3.04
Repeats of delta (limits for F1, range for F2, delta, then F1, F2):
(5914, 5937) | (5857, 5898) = -0.177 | 0.311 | 3.01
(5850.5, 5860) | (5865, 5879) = -0.205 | 0.312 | 3.20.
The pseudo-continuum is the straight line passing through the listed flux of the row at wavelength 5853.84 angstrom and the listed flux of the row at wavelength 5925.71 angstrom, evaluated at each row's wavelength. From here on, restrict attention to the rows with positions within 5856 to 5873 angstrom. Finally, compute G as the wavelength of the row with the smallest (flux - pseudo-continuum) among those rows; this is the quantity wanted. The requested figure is 5857.88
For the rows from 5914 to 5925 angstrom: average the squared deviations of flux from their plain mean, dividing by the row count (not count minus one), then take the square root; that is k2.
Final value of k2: 0.10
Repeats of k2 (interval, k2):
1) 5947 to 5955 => 0.07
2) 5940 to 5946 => 0.02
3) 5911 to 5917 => 0.05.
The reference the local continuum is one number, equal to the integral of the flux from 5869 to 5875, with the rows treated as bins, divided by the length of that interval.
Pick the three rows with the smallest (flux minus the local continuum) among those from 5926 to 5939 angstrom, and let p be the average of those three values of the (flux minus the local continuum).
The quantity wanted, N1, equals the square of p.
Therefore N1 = 0.000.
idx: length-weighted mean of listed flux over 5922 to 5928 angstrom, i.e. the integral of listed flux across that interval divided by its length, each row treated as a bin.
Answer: 3.20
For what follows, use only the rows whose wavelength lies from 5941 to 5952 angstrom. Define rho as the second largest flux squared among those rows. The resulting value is 10.8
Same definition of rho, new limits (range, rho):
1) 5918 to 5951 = 11.1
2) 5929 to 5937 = 10.8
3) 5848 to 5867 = 11.1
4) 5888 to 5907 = 9.7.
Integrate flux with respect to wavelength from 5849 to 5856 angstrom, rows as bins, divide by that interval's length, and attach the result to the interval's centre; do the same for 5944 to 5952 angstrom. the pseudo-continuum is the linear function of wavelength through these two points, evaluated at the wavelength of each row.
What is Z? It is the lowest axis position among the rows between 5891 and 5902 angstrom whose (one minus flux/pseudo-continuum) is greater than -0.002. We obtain 5891.70 angstrom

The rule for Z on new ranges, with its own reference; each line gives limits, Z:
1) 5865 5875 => 5867.33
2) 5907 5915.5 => 5908.00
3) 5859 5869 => 5859.23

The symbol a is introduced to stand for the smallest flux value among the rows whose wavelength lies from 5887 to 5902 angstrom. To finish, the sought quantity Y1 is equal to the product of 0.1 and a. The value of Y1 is 0.252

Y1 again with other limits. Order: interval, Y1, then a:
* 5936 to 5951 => 0.320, 3.2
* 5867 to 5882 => 0.305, 3.05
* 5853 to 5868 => 0.310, 3.1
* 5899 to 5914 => 0.299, 2.99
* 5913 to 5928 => 0.306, 3.06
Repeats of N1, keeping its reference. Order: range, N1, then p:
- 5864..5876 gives 0.000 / -0.01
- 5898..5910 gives 0.058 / -0.24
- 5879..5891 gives 0.260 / -0.51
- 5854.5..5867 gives 0.005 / -0.07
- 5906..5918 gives 0.008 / -0.09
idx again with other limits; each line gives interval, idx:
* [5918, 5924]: 3.10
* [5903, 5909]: 3.10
